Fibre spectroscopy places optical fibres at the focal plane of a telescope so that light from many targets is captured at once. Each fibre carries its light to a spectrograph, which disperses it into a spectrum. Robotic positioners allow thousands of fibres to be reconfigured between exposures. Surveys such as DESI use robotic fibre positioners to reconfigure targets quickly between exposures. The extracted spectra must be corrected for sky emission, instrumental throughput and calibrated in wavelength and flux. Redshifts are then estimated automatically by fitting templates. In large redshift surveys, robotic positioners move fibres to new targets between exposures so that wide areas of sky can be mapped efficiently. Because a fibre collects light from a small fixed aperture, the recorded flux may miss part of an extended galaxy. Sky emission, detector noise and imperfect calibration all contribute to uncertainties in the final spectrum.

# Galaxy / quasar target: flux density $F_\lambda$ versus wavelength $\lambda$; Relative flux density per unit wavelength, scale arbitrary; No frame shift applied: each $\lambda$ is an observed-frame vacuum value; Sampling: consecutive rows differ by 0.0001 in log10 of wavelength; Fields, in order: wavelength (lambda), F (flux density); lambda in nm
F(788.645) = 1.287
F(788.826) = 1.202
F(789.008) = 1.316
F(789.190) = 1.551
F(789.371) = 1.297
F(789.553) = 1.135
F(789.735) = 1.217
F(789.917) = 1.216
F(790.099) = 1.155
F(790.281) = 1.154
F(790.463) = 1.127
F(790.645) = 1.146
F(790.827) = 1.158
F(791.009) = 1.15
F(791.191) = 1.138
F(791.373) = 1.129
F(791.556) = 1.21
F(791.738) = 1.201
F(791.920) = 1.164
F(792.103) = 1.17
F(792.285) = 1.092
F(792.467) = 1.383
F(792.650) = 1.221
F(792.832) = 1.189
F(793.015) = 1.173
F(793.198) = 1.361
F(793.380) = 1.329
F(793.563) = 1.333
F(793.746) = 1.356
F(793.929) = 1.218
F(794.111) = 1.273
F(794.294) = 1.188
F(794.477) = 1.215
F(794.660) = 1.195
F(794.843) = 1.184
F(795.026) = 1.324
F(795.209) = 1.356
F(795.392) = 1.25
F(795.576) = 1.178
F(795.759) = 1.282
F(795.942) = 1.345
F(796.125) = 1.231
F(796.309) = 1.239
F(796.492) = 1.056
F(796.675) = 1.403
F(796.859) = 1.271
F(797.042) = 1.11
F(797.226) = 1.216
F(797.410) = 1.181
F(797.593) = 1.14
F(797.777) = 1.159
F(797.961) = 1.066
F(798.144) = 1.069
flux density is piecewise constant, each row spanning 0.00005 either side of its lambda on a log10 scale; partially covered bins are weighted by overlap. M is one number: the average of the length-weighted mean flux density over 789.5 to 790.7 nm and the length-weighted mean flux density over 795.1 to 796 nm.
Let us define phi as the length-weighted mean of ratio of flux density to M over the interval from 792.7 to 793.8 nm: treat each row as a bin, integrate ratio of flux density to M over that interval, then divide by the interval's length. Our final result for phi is 1.05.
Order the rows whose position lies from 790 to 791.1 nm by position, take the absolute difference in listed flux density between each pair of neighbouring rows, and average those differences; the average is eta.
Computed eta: 0.01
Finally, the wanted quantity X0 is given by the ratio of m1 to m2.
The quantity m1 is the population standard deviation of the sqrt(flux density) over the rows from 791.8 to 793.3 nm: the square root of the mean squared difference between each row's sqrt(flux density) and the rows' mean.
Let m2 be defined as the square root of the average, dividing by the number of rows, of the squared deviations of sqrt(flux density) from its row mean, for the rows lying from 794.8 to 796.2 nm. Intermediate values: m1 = 0.0423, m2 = 0.029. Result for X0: 1.5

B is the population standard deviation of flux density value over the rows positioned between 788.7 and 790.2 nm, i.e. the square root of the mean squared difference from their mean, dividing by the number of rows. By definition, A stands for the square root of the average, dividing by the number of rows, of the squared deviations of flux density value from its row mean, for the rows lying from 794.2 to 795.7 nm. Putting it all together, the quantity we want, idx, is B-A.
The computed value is 0.06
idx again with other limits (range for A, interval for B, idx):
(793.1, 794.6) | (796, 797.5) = 0.03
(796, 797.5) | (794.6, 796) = -0.03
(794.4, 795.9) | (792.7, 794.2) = 0.01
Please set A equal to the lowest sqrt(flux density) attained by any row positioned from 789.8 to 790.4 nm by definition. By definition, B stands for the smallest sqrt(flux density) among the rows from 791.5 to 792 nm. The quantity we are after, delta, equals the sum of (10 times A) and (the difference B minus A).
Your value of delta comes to 10.7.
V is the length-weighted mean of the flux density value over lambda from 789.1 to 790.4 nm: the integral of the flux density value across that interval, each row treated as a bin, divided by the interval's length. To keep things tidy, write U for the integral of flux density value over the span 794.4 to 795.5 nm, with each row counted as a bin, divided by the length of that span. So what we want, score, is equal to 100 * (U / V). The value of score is 101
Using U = 1.25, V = 1.24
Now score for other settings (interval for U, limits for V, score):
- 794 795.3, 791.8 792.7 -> 104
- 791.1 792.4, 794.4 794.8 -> 97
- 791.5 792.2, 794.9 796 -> 92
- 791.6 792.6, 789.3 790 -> 99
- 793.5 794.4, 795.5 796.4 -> 101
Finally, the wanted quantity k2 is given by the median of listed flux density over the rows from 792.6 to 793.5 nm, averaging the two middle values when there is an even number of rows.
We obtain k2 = 1.22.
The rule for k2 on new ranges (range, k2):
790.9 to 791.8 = 1.15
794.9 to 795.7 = 1.29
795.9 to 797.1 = 1.24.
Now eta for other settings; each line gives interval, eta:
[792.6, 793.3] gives 0.08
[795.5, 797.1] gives 0.14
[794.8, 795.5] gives 0.09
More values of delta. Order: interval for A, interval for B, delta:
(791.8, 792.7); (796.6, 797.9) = 10.5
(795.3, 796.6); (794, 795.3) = 10.3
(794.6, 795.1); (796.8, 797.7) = 10.8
